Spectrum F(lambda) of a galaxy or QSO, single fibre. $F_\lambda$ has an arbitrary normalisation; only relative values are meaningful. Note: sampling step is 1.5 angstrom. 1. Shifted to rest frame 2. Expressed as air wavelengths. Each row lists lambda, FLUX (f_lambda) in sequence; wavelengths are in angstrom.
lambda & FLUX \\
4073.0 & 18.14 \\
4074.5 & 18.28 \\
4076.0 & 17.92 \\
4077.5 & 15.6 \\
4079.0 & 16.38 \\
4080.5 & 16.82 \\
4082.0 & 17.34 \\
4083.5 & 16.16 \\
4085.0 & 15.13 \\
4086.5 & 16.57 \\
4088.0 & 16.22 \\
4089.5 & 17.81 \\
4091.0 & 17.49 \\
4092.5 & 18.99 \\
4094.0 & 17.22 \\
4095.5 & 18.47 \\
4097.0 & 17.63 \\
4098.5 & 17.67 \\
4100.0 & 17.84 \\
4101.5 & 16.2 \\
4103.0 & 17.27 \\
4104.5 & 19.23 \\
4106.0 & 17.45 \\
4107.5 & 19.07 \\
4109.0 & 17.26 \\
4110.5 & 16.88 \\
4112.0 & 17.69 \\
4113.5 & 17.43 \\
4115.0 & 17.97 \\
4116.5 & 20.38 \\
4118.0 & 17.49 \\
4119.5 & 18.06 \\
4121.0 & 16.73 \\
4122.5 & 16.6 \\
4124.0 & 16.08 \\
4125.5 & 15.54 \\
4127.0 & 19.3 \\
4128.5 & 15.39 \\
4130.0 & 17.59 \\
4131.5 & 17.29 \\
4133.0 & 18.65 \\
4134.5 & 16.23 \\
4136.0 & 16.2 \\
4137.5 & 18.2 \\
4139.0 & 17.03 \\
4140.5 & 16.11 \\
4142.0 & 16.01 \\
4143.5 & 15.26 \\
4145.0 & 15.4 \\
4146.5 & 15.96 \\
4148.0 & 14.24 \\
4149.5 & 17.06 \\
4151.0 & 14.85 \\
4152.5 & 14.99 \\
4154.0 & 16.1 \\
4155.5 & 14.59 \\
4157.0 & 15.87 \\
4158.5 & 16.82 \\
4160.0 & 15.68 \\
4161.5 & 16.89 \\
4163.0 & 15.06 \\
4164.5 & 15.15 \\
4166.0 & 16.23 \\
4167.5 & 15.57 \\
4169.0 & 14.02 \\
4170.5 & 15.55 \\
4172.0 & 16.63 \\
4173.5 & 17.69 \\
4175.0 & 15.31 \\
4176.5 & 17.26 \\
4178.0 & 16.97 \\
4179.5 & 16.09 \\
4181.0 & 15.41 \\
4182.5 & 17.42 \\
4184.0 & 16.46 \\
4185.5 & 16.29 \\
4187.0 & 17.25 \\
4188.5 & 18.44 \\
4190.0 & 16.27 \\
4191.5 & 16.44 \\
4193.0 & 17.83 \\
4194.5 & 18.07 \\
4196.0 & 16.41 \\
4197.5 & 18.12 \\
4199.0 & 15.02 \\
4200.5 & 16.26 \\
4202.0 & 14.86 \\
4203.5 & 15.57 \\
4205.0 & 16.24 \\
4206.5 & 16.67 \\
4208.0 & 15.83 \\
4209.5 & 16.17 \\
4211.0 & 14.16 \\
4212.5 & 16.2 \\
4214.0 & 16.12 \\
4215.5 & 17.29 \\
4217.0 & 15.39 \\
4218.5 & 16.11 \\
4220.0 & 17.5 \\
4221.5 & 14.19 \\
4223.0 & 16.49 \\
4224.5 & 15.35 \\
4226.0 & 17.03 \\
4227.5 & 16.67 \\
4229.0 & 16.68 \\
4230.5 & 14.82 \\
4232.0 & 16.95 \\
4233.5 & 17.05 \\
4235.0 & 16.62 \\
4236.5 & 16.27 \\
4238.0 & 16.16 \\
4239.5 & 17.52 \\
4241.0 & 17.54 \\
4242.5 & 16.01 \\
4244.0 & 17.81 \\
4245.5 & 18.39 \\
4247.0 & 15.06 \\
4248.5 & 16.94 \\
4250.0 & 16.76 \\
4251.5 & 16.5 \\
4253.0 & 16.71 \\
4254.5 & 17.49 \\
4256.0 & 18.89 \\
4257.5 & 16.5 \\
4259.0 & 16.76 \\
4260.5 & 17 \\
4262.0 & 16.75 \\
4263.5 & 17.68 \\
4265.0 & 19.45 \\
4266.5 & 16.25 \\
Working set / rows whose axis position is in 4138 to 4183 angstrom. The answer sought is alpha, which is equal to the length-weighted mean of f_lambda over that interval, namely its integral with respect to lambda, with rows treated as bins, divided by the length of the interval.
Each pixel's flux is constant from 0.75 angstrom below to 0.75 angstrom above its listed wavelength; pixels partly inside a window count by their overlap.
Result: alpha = 15.9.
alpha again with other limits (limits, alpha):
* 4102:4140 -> 17.5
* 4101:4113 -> 17.7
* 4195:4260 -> 16.5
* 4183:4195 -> 17.1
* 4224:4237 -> 16.4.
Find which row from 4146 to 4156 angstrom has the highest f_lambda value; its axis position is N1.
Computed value 4149.5 angstrom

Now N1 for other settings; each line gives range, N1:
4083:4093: 4092.5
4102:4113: 4104.5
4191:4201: 4197.5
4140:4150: 4149.5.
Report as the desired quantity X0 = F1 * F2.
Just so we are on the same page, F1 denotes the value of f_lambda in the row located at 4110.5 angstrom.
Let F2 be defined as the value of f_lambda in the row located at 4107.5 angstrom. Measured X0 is 322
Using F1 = 16.88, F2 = 19.07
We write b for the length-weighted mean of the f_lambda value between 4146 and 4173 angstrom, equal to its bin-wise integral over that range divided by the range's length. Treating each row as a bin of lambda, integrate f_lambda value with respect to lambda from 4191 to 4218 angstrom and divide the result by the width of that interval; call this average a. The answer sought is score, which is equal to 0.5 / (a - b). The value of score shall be 0.8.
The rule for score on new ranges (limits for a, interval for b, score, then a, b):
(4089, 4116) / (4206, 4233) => 0.3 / 17.8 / 16.1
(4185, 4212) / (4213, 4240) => 4.7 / 16.4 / 16.3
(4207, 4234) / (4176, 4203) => -0.8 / 16.1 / 16.7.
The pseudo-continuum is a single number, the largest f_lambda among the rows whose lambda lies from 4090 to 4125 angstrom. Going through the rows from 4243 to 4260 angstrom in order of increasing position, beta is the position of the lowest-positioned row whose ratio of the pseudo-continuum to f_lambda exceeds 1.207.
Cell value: 4247.0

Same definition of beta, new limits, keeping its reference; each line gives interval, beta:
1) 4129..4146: 4134.5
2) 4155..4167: 4155.5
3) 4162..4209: 4163.0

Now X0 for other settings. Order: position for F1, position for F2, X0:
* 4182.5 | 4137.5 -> 317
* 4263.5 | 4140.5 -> 285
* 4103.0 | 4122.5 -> 287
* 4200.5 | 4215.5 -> 281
